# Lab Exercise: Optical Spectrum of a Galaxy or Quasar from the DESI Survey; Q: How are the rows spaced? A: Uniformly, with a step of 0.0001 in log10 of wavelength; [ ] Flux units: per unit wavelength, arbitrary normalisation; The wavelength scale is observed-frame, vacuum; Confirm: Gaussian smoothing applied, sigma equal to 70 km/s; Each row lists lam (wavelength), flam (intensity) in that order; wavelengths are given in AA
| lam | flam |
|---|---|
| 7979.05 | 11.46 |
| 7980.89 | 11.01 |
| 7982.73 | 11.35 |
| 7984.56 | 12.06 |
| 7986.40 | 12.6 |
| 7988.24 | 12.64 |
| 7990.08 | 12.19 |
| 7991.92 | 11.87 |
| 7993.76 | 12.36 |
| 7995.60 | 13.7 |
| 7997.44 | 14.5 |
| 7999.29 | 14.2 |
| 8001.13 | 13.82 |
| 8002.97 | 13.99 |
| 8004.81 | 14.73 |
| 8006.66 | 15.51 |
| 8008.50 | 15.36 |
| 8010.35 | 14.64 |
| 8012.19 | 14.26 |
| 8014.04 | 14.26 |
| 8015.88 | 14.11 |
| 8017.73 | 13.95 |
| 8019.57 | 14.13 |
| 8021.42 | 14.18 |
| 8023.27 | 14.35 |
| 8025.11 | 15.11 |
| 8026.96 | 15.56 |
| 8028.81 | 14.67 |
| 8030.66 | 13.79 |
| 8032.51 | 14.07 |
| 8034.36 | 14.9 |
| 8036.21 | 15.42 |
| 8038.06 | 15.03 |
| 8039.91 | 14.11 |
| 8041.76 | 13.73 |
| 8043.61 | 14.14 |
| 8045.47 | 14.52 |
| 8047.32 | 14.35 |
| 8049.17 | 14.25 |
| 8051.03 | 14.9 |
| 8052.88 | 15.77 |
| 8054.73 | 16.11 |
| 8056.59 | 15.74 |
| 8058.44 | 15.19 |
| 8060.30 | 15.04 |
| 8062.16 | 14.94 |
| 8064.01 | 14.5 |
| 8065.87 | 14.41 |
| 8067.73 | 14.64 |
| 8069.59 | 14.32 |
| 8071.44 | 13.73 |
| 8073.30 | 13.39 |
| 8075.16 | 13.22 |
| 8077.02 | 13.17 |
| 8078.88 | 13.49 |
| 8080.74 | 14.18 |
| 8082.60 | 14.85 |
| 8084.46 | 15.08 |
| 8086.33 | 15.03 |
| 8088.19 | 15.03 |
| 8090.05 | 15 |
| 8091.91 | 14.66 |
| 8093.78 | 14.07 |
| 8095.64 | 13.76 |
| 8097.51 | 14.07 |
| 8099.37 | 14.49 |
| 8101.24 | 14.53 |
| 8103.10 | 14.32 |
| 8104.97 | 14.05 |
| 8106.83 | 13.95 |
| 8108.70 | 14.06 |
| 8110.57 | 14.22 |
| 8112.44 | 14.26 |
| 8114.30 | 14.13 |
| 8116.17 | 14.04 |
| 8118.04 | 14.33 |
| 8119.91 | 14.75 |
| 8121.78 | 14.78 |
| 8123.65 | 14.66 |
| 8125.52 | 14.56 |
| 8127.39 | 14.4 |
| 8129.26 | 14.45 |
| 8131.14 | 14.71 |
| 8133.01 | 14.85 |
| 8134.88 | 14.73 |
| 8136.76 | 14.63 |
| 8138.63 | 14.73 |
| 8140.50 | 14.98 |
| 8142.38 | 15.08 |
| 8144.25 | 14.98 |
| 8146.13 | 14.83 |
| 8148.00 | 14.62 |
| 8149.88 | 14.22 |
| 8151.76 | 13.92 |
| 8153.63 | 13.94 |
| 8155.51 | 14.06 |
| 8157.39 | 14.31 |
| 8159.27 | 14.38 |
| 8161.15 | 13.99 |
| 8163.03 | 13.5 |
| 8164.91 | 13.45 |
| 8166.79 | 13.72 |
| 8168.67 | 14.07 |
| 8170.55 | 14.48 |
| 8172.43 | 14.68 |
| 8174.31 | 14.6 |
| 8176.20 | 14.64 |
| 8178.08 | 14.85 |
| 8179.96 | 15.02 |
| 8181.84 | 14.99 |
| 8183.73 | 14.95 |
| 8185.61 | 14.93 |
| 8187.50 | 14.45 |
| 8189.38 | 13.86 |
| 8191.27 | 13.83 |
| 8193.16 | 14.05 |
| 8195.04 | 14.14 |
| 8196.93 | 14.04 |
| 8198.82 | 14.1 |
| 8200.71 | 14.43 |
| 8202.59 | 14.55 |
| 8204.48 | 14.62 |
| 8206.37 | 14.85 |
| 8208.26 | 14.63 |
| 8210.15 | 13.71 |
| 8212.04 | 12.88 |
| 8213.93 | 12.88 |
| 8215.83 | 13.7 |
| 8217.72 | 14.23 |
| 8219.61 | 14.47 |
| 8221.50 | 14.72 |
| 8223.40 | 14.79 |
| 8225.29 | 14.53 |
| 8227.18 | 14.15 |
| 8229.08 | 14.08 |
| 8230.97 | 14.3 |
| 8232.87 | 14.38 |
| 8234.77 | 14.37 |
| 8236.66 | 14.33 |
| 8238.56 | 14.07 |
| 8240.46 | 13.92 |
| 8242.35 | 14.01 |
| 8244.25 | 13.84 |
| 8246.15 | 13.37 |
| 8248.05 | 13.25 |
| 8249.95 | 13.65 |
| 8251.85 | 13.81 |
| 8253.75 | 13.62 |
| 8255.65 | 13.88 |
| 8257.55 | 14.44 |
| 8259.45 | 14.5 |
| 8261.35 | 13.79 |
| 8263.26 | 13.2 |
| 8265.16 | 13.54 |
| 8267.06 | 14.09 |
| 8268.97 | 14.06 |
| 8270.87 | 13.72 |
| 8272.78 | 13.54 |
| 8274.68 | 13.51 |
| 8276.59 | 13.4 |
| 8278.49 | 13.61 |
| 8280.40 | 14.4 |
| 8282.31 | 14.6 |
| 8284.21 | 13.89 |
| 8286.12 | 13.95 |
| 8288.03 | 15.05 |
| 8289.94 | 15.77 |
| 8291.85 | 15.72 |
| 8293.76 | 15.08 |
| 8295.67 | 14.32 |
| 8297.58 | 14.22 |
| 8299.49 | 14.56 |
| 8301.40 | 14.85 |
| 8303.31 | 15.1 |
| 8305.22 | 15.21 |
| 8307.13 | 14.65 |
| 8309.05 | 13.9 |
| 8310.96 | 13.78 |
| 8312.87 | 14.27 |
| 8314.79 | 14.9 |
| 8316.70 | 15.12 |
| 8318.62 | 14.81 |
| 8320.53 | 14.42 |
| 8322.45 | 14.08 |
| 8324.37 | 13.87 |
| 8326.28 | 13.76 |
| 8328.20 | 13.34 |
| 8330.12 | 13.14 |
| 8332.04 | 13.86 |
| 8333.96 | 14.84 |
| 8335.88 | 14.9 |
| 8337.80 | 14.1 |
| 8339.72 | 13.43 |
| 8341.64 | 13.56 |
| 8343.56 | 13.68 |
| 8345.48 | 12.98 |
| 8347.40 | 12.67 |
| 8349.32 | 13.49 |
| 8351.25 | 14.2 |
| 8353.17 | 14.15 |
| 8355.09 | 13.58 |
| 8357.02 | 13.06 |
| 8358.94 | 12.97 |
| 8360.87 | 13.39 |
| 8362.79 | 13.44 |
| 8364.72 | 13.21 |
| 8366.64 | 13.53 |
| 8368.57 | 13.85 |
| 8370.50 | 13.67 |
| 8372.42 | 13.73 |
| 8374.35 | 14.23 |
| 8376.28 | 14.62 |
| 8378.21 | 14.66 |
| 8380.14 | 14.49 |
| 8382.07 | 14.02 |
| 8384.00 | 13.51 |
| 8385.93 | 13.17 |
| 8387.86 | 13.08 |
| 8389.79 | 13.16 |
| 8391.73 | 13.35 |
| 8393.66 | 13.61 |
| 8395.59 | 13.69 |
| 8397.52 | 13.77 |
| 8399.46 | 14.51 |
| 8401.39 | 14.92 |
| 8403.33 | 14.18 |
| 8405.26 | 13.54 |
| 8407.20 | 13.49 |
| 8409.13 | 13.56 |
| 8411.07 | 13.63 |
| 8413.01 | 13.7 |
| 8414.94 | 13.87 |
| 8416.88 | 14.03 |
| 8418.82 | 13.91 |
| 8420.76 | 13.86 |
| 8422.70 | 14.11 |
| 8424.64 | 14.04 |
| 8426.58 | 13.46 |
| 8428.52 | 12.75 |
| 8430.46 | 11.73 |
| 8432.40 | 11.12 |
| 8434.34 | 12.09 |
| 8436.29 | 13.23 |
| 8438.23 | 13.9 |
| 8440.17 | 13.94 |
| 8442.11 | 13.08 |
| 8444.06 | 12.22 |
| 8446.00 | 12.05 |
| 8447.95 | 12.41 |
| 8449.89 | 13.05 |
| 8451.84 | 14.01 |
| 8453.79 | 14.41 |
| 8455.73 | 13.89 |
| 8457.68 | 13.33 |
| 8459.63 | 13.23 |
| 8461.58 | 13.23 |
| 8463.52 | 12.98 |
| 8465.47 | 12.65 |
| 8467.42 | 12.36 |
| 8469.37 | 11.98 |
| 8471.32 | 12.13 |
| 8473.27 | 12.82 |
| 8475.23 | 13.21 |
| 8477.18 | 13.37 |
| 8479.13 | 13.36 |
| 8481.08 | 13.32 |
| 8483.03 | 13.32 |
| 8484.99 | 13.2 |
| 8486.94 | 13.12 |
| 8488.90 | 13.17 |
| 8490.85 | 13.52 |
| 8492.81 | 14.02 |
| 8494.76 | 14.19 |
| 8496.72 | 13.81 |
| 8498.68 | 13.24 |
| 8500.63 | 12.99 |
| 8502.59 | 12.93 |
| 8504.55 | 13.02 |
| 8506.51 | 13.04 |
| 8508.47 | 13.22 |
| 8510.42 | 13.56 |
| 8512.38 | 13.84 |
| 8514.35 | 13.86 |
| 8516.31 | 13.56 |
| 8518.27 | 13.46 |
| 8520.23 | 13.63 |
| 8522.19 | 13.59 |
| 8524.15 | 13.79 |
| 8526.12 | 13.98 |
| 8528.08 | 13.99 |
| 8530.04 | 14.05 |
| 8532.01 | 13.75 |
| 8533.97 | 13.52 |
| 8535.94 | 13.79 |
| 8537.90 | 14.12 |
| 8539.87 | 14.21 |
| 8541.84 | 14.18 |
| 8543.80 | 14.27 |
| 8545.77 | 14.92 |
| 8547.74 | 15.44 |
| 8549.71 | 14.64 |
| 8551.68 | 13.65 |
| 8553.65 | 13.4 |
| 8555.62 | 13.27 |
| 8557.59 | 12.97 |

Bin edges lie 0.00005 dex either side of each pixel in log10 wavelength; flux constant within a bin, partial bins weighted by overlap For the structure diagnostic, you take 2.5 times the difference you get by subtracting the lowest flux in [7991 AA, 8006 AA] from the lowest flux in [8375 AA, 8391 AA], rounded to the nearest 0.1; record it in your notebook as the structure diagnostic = 3.0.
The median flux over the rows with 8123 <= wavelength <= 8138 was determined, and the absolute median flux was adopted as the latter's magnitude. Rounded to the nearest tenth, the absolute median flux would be 14.6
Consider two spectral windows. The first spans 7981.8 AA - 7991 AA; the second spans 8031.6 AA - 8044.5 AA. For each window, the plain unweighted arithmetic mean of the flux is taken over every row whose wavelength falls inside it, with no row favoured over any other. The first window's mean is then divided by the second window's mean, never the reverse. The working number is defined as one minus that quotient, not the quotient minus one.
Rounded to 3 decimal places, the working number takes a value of 0.160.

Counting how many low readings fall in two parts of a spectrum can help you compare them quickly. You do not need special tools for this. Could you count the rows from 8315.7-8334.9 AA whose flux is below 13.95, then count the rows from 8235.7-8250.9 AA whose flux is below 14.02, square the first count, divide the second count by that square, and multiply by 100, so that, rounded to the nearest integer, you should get 24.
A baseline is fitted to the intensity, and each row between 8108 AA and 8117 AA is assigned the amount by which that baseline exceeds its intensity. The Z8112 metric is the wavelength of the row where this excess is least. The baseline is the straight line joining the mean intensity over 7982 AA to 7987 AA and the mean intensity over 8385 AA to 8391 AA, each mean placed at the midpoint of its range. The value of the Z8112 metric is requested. 8112.44 AA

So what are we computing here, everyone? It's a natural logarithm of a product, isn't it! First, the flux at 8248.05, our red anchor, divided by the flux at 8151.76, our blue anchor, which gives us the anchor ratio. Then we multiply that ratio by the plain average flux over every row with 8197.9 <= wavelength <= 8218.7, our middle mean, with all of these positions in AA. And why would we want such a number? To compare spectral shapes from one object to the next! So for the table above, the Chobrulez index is 2.59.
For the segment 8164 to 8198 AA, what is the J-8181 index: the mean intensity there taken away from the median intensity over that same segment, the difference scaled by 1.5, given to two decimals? 0.13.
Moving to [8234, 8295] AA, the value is -0.24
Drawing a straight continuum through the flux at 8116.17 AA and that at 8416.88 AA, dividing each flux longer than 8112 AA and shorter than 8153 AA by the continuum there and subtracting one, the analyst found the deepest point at 8151.76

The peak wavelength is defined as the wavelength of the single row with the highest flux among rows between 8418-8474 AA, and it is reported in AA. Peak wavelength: 8453.79 AA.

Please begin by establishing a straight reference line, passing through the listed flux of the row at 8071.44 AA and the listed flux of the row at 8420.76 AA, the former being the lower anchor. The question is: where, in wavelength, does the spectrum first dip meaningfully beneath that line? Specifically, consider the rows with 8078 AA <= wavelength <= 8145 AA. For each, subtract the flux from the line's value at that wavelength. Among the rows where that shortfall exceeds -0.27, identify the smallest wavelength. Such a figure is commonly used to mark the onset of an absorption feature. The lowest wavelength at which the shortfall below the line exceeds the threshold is 8078.88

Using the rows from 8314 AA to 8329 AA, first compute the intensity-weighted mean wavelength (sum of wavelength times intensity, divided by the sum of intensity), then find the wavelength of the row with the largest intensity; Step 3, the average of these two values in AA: 8319.0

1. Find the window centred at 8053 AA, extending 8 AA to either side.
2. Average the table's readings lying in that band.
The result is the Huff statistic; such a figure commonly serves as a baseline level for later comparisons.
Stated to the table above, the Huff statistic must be 15.1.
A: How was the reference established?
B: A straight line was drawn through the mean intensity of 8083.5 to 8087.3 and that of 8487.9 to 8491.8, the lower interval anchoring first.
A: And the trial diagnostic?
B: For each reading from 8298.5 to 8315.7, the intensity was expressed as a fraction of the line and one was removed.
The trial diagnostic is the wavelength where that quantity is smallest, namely 8310.96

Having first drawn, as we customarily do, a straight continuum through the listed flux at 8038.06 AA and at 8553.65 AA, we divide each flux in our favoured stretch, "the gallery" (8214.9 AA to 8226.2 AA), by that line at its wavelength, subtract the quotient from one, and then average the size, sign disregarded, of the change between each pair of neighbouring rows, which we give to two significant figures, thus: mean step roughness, 0.019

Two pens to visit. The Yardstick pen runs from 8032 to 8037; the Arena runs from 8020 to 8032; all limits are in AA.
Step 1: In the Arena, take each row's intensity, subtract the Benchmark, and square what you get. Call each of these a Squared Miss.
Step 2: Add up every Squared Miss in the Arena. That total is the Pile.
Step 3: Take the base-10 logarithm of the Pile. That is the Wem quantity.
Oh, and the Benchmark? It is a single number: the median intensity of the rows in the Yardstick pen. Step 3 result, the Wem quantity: 0.41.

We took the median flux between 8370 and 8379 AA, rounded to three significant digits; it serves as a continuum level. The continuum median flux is 14.2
